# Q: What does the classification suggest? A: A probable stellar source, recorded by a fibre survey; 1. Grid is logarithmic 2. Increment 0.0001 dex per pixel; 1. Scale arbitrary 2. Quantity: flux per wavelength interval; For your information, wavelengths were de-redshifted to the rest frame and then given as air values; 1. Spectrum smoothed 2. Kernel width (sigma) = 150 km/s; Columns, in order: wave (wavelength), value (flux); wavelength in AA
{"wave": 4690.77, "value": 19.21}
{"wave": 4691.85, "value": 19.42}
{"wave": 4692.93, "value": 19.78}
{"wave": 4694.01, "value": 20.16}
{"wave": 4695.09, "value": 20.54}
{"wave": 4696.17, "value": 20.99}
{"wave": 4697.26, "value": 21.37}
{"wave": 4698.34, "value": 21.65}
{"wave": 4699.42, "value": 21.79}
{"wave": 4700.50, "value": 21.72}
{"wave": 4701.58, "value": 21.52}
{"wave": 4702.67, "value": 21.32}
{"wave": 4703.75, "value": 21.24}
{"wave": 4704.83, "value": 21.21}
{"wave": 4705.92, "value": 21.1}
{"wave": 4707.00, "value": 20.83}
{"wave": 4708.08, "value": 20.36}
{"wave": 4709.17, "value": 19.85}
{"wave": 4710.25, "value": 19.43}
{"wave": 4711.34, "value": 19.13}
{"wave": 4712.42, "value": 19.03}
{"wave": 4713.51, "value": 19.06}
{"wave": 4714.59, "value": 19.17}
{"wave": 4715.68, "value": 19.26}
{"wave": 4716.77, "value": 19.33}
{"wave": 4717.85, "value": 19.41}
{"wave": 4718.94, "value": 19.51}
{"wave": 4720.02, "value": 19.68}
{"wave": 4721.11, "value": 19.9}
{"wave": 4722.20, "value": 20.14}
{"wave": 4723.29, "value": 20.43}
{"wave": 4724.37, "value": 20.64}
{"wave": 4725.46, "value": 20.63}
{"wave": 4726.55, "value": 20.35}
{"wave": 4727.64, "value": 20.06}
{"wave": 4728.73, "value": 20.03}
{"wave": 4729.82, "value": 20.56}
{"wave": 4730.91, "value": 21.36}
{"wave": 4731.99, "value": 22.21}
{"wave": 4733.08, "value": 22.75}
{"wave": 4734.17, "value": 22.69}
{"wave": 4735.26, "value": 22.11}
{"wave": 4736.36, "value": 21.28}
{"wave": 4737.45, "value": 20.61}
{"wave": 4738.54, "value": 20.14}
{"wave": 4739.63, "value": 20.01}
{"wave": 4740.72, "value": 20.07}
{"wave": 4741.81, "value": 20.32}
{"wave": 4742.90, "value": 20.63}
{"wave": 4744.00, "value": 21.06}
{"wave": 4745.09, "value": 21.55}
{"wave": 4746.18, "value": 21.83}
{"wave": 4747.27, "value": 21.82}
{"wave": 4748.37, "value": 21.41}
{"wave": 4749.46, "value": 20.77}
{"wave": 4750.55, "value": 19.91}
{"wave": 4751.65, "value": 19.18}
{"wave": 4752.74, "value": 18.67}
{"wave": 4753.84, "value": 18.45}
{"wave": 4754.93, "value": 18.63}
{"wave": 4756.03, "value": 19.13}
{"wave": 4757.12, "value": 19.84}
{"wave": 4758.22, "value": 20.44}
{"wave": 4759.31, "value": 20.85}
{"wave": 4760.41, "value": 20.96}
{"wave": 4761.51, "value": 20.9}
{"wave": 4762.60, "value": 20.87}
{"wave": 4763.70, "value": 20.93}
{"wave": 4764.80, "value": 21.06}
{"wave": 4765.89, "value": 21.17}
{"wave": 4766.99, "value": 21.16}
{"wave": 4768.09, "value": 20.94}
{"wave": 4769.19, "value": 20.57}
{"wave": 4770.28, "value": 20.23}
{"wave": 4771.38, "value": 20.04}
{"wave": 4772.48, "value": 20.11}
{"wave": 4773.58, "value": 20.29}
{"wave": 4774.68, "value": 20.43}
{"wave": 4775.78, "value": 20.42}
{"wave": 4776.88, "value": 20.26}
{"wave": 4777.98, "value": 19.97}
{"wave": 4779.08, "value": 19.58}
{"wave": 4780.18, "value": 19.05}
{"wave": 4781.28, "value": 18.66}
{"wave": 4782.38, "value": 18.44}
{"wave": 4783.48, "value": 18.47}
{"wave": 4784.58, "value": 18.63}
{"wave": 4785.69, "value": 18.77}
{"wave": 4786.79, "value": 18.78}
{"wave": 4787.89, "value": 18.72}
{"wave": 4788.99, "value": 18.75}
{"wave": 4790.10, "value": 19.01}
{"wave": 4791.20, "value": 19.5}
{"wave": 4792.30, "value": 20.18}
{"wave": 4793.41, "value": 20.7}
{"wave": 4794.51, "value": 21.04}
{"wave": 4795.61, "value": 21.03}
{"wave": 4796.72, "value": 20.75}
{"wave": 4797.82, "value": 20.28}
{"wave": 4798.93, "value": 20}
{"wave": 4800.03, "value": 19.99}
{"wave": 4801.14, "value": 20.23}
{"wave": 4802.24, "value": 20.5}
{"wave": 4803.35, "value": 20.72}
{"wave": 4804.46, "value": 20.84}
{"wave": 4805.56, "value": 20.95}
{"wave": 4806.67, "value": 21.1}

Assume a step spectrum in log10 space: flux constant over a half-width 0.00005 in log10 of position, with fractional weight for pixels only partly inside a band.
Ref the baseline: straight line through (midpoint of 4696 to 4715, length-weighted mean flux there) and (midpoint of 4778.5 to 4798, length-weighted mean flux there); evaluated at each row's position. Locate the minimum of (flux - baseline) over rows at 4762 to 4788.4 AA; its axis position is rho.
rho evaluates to 4782.38 AA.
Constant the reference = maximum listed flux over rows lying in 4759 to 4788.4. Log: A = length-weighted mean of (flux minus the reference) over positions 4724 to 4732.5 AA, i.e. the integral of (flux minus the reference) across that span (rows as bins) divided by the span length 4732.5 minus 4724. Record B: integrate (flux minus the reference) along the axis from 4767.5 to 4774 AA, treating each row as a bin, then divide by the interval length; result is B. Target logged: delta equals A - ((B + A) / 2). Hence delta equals 0.2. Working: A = -0.4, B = -0.8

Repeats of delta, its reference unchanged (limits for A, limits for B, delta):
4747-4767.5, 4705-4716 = 0.3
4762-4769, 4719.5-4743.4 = 0.1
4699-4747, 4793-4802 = 0.0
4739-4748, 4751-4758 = 0.9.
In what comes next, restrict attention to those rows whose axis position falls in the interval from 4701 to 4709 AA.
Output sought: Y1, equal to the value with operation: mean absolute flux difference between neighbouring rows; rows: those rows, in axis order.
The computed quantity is 0.19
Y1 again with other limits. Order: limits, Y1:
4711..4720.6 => 0.09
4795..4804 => 0.25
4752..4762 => 0.35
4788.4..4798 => 0.38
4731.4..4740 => 0.47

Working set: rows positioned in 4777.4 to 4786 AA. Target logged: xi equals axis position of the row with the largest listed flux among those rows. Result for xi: 4777.98 AA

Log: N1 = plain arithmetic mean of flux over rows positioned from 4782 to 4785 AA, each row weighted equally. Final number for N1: 18.5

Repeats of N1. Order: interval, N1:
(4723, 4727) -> 20.5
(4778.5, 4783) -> 18.9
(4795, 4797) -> 20.9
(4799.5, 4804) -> 20.4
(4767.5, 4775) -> 20.4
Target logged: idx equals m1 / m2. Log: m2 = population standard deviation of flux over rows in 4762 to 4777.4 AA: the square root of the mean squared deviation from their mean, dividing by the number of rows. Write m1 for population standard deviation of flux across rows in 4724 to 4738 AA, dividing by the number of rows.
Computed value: 2.4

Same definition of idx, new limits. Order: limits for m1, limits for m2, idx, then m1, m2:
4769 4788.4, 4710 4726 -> 1.4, 0.8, 0.55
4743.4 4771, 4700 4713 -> 1.0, 1.0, 0.93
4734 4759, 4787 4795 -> 1.3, 1.1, 0.88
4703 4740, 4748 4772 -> 1.1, 1.0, 0.90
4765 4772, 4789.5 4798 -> 0.6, 0.4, 0.69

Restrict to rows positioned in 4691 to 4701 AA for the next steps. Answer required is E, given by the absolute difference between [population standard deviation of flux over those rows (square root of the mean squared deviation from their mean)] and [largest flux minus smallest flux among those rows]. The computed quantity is 1.5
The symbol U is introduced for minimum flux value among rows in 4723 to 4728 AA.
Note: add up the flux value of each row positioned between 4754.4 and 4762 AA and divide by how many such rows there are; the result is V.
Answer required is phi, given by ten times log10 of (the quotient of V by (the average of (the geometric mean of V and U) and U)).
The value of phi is 0.01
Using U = 20.06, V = 20.1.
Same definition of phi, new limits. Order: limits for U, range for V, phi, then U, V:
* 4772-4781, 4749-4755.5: 0.04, 19.05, 19.3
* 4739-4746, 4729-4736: 0.30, 20.01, 21.9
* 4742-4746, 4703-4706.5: 0.09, 20.63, 21.2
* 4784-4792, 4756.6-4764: 0.34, 18.63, 20.7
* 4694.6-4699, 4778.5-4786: -0.29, 20.54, 18.8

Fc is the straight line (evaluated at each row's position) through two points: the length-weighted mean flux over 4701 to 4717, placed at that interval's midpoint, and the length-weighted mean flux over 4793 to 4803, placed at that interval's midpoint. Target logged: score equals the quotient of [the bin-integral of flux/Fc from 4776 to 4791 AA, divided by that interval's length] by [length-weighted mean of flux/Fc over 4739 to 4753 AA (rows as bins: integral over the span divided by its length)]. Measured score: 0.92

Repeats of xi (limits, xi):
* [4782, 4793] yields 4792.30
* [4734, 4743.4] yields 4734.17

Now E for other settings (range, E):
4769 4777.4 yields 0.4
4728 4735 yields 1.7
